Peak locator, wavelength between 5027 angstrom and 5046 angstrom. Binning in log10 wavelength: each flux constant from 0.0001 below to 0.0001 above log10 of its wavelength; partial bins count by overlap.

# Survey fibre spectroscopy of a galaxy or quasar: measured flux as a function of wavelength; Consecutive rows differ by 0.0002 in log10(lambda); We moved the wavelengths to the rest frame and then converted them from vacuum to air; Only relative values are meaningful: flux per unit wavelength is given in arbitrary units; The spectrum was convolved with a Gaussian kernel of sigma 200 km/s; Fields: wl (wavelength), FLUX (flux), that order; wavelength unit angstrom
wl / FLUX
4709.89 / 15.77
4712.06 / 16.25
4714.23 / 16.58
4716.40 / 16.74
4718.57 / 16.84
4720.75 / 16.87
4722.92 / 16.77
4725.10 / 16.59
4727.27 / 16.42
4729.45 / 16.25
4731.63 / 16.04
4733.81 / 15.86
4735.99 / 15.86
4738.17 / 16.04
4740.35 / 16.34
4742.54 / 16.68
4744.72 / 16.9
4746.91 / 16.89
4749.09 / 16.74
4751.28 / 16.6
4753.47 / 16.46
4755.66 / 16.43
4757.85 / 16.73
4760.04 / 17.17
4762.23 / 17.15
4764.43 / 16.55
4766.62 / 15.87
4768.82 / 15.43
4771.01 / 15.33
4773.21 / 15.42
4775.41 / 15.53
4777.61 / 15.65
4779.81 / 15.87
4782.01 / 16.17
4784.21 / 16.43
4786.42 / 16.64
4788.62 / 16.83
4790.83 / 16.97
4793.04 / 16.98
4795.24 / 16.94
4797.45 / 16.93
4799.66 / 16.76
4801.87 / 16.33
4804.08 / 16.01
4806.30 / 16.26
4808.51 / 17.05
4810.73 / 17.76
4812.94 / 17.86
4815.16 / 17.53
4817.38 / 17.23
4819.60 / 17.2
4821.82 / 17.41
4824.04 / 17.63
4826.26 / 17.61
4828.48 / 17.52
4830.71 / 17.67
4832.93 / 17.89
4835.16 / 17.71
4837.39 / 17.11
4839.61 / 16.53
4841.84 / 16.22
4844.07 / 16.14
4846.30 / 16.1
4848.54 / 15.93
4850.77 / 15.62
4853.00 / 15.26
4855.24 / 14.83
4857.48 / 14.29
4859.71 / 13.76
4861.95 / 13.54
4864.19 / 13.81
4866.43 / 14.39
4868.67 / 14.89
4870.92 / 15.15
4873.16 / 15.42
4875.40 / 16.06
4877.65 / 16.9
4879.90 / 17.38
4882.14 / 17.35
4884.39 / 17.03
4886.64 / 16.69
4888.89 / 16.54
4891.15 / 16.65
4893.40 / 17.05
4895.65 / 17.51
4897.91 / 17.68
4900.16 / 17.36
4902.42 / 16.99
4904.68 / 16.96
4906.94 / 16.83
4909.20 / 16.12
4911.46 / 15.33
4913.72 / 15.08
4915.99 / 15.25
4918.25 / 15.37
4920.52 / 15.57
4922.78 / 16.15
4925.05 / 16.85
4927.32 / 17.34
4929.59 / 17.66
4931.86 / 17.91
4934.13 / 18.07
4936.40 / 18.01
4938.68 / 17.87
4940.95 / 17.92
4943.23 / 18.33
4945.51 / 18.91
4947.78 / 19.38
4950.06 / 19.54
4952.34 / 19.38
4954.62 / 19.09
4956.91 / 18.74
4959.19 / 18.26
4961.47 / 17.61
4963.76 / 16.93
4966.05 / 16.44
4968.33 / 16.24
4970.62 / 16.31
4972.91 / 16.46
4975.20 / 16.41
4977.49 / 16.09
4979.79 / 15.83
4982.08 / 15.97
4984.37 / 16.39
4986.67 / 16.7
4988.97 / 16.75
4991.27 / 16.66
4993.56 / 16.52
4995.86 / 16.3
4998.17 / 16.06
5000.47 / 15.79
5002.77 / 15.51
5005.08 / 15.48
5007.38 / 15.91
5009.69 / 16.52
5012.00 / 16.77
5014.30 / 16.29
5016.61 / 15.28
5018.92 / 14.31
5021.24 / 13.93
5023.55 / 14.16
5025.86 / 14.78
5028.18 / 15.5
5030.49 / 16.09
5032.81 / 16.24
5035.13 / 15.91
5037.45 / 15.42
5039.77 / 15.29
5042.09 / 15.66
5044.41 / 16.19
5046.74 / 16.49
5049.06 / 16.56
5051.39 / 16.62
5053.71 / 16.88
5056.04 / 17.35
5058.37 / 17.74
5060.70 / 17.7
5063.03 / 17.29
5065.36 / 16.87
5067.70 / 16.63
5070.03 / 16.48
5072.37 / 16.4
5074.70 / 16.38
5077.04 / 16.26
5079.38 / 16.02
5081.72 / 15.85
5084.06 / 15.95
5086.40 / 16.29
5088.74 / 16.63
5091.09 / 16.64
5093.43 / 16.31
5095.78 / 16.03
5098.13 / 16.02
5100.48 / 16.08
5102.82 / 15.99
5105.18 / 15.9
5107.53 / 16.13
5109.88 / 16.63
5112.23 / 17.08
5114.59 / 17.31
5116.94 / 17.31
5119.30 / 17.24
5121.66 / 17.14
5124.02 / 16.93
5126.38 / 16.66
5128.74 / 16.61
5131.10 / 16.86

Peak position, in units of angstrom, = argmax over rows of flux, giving 5032.81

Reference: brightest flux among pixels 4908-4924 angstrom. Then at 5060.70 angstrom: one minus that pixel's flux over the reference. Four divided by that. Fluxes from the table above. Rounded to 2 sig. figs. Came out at -42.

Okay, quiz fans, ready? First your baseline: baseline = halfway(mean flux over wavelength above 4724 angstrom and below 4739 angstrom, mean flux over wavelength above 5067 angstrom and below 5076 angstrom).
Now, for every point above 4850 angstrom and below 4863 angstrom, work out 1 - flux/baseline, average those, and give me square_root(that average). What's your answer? 0.33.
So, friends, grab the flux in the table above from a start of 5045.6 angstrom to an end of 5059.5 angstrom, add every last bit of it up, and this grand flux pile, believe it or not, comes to 102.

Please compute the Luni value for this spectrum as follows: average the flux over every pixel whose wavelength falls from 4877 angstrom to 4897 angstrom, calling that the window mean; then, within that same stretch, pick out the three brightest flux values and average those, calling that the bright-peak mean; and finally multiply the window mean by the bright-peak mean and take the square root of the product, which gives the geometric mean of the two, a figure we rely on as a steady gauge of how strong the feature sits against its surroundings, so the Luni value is 17.2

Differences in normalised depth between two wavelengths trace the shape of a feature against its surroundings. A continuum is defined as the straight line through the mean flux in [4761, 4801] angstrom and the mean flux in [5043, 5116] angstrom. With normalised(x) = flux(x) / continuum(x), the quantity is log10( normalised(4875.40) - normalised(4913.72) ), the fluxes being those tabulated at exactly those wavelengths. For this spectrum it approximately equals -1.21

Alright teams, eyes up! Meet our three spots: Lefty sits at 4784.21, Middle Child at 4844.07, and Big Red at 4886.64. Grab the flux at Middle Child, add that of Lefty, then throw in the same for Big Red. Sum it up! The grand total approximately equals 49.3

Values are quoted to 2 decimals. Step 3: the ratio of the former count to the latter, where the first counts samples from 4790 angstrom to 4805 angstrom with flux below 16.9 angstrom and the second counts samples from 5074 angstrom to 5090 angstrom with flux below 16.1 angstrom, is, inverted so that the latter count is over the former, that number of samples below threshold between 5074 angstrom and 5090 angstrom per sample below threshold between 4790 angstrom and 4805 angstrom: 1.00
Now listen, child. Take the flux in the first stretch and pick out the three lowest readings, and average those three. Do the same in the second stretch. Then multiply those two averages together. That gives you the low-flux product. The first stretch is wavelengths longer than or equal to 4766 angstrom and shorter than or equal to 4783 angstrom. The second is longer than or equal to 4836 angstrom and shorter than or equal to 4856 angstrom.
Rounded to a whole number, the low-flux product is 235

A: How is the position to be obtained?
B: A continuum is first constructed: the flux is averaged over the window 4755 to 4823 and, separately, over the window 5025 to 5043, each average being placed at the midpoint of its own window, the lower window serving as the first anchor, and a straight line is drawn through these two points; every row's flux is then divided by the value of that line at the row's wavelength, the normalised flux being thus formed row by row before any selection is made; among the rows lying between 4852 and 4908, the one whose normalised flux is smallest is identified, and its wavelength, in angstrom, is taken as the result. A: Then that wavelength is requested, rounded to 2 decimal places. 4861.95 angstrom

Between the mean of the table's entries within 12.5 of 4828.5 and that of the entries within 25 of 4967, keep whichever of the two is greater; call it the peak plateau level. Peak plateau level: 17.4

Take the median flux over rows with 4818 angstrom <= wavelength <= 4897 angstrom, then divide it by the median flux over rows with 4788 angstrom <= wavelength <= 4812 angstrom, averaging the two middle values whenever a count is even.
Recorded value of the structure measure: 0.98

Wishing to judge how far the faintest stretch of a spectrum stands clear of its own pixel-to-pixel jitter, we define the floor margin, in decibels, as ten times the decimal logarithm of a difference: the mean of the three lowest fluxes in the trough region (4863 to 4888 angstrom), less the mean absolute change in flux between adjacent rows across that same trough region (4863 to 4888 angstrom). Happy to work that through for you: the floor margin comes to 11.4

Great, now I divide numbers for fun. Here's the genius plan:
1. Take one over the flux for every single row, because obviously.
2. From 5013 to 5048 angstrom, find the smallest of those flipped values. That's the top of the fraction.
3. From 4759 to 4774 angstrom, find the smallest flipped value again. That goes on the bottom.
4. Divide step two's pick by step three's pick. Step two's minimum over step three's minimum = 1.041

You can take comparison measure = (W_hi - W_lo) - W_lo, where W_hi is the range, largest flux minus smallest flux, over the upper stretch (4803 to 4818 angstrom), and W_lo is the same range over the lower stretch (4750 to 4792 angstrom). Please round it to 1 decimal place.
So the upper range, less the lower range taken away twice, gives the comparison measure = -1.8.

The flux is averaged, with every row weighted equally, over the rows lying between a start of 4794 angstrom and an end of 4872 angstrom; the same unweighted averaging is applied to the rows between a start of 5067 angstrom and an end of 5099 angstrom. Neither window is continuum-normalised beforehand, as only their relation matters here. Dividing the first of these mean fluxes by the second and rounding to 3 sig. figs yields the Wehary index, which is 1.00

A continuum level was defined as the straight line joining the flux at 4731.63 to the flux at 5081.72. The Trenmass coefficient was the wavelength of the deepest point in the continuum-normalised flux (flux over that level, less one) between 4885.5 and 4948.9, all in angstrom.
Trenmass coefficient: 4913.72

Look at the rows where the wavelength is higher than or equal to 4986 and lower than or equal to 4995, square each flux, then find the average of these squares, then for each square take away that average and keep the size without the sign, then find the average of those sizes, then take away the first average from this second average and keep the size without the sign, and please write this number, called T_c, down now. 275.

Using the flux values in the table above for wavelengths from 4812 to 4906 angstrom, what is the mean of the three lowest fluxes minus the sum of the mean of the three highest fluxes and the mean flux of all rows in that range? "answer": -20.6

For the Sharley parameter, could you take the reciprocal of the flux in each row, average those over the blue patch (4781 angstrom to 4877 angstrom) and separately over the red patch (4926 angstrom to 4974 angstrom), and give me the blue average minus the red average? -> 0.0056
